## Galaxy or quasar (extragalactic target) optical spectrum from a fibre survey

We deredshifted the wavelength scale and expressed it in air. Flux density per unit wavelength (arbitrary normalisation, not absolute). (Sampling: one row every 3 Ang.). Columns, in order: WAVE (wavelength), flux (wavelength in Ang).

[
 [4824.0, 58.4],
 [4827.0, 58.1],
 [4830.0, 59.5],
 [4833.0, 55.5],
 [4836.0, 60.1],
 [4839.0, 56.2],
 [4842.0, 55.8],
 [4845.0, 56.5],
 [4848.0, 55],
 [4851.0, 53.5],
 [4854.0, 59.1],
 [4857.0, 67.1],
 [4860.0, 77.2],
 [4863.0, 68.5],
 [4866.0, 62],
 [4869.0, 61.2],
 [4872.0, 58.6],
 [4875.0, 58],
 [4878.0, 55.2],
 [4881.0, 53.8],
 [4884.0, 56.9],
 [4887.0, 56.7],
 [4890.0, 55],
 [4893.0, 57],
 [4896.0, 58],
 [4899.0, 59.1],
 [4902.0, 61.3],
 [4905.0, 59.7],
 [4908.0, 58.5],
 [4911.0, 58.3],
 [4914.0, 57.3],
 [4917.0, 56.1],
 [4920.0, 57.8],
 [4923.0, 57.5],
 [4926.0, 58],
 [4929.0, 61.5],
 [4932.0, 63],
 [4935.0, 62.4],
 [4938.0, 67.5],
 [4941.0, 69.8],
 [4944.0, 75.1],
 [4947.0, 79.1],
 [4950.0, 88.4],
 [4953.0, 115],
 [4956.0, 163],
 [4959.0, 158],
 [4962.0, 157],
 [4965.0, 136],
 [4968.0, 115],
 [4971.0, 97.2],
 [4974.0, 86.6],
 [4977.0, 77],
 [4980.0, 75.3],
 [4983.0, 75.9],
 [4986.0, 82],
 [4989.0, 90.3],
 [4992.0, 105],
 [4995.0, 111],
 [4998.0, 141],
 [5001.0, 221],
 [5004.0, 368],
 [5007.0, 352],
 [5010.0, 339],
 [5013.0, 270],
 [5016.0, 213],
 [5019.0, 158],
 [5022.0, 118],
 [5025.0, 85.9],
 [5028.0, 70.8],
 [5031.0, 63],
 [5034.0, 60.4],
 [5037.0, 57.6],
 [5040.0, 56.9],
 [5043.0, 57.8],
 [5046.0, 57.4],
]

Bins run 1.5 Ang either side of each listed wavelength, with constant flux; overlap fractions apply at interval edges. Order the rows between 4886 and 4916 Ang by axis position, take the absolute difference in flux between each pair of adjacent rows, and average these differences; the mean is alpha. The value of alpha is 1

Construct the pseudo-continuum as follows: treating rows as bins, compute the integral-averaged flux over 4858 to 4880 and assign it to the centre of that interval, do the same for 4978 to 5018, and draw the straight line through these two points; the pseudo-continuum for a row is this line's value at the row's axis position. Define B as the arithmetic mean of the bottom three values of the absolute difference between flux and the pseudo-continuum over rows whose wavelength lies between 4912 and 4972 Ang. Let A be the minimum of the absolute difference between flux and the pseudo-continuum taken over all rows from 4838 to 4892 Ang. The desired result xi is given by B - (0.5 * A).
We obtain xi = 10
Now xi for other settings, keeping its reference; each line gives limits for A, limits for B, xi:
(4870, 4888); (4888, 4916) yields 26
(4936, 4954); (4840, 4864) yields -4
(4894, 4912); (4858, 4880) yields -12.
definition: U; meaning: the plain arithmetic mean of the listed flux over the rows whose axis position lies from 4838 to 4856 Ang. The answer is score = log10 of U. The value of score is 1.75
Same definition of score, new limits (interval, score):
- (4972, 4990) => 1.91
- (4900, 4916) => 1.77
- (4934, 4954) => 1.90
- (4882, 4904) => 1.76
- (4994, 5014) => 2.41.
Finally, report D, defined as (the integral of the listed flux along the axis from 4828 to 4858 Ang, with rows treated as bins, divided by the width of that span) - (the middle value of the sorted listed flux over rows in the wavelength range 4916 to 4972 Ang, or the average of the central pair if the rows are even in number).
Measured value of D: -17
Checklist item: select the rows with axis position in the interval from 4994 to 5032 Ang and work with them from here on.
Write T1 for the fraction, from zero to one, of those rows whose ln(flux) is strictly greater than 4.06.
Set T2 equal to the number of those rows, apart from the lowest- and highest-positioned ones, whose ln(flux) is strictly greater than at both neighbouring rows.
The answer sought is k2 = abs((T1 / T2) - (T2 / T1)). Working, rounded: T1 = 1.00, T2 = 1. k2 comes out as 0.0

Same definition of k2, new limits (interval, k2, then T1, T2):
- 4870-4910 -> 3.4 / 0.54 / 2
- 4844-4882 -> 1.0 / 0.62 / 1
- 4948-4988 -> 0.0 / 1.00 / 1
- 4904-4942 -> 2.5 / 0.69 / 2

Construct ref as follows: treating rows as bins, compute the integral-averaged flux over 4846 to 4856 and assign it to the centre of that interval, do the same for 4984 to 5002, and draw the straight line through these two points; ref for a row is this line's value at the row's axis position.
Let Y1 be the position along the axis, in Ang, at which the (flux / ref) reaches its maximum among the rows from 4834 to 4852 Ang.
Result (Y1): 4836.0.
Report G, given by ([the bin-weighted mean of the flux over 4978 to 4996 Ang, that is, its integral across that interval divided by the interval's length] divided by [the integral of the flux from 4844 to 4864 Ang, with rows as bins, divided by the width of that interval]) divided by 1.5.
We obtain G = 1.0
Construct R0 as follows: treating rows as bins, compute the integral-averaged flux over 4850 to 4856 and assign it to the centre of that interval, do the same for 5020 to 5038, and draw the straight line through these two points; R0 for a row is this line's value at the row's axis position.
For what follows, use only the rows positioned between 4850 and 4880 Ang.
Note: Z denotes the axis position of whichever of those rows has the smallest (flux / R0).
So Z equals 4878.0 Ang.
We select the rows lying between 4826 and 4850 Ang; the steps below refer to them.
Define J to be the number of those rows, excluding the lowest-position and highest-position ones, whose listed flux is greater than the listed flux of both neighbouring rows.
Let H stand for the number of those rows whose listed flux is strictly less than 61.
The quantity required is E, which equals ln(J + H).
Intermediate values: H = 8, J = 3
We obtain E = 2.4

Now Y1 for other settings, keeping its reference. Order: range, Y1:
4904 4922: 4905.0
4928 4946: 4944.0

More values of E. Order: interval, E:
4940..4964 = 0.0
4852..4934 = 3.1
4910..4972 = 2.2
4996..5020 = 0.0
